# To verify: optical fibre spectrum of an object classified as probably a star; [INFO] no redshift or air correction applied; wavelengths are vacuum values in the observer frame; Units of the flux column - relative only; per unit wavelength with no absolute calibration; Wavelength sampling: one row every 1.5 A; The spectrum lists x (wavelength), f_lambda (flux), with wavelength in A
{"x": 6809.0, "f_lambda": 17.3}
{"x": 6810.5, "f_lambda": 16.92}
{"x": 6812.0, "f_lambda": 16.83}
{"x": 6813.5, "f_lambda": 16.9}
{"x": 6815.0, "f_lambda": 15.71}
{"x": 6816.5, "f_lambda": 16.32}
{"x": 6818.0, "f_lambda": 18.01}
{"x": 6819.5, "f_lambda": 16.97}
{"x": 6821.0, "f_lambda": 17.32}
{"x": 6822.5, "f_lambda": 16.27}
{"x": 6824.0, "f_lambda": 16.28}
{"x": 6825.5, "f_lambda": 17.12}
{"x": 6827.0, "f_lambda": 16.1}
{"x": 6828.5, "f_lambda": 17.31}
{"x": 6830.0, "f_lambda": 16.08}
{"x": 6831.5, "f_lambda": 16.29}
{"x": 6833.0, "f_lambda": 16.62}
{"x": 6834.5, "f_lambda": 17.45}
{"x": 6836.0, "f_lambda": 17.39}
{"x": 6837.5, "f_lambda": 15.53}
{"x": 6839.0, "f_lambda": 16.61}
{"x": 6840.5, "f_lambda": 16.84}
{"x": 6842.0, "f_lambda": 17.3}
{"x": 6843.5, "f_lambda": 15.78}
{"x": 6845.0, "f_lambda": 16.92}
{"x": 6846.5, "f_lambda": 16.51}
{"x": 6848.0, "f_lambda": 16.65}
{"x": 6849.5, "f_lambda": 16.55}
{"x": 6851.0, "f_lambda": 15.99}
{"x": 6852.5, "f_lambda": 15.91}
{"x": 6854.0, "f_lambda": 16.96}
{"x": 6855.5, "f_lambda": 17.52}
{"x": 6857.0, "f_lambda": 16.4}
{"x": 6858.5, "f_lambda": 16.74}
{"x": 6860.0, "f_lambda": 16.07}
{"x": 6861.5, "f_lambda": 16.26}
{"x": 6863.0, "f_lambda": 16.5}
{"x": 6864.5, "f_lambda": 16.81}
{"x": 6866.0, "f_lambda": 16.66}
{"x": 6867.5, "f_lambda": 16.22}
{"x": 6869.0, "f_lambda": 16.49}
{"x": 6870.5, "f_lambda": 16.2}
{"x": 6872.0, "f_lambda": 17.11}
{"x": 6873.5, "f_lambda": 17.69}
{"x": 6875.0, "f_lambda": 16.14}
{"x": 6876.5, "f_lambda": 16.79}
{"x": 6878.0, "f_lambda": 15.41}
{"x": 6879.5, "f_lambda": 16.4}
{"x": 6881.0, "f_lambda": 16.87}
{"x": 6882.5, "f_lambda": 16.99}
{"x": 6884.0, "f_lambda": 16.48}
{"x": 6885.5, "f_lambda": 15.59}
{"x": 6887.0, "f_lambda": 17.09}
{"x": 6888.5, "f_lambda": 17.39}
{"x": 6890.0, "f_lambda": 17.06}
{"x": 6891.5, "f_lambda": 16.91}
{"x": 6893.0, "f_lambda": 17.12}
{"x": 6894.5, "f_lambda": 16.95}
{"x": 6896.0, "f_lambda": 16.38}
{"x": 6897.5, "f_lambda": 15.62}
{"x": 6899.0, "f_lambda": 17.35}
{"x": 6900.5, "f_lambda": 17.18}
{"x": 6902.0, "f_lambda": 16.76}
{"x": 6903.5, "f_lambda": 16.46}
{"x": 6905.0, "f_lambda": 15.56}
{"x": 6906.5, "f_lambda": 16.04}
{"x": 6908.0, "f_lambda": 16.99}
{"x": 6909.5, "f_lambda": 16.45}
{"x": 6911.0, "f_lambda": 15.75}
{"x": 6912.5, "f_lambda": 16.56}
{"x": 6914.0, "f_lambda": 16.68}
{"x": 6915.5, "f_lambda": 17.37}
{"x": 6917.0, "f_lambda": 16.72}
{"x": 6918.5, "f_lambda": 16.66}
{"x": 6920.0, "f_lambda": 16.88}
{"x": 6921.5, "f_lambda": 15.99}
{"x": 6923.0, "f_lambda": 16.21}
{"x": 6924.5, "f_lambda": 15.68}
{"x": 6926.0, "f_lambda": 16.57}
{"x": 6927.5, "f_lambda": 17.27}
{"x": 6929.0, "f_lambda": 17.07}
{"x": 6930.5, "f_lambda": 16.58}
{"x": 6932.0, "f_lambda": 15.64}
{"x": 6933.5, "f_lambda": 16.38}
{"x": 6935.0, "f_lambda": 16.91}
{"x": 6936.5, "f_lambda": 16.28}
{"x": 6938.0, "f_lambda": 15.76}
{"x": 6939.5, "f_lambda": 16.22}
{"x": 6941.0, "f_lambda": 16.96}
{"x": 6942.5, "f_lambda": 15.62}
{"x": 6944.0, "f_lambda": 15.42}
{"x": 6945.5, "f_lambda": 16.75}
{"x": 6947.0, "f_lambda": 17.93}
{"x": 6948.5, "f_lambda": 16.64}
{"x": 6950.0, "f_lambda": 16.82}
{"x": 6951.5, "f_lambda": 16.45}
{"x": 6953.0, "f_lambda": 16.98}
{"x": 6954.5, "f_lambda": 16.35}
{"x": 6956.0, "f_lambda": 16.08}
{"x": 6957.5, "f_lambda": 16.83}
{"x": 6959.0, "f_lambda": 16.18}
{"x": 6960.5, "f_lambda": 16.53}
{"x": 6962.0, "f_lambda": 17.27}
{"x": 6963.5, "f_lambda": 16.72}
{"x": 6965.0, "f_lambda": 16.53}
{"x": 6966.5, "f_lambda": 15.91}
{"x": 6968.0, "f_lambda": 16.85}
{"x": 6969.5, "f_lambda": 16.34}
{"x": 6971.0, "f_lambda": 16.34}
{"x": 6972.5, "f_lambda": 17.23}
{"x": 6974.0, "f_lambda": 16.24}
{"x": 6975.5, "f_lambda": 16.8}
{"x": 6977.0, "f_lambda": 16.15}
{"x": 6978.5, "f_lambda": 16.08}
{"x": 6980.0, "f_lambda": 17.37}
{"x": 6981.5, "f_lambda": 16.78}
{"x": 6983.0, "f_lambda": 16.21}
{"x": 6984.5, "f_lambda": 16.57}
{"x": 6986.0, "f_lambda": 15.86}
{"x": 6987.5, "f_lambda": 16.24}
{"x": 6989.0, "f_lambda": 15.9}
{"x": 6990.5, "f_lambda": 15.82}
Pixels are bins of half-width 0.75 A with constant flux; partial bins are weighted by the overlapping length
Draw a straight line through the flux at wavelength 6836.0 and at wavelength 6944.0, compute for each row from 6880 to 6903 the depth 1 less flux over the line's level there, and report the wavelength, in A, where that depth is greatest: 6885.5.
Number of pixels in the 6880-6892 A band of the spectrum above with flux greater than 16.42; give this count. 7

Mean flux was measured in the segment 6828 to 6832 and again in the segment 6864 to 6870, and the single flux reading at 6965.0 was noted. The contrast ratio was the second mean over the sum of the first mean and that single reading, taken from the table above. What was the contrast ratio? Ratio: 0.500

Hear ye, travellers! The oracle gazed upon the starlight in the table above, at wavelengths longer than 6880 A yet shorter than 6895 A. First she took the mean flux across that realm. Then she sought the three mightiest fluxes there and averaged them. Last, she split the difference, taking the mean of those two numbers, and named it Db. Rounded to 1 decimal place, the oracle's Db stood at 17.0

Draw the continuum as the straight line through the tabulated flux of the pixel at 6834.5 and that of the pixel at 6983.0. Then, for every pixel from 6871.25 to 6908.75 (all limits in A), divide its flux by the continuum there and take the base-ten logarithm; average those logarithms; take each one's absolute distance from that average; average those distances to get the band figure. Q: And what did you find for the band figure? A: 0.0134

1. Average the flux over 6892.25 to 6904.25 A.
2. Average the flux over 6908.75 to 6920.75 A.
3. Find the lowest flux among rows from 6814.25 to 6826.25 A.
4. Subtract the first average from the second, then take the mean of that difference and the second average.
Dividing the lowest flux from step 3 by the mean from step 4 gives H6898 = 1.90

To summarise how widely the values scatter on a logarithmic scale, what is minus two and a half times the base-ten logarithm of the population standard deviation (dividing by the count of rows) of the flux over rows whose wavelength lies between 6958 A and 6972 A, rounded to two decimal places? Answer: 1.07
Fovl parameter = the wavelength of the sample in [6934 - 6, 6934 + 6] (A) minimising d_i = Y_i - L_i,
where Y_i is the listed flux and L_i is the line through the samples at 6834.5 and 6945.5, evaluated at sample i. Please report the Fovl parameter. 6932.0 A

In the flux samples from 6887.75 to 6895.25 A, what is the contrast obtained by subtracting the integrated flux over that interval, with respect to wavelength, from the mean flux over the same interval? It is -111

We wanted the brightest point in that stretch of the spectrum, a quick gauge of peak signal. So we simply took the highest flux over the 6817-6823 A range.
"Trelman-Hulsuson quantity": 18.01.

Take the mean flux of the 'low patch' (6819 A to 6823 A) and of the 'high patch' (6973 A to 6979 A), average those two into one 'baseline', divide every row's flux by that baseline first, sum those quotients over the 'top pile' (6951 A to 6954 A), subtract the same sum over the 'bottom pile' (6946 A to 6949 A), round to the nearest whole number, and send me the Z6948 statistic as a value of 0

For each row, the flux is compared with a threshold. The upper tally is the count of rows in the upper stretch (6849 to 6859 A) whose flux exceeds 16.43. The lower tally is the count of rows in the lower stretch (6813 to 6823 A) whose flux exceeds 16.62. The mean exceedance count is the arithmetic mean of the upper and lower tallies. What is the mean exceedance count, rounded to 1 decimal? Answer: 4.0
